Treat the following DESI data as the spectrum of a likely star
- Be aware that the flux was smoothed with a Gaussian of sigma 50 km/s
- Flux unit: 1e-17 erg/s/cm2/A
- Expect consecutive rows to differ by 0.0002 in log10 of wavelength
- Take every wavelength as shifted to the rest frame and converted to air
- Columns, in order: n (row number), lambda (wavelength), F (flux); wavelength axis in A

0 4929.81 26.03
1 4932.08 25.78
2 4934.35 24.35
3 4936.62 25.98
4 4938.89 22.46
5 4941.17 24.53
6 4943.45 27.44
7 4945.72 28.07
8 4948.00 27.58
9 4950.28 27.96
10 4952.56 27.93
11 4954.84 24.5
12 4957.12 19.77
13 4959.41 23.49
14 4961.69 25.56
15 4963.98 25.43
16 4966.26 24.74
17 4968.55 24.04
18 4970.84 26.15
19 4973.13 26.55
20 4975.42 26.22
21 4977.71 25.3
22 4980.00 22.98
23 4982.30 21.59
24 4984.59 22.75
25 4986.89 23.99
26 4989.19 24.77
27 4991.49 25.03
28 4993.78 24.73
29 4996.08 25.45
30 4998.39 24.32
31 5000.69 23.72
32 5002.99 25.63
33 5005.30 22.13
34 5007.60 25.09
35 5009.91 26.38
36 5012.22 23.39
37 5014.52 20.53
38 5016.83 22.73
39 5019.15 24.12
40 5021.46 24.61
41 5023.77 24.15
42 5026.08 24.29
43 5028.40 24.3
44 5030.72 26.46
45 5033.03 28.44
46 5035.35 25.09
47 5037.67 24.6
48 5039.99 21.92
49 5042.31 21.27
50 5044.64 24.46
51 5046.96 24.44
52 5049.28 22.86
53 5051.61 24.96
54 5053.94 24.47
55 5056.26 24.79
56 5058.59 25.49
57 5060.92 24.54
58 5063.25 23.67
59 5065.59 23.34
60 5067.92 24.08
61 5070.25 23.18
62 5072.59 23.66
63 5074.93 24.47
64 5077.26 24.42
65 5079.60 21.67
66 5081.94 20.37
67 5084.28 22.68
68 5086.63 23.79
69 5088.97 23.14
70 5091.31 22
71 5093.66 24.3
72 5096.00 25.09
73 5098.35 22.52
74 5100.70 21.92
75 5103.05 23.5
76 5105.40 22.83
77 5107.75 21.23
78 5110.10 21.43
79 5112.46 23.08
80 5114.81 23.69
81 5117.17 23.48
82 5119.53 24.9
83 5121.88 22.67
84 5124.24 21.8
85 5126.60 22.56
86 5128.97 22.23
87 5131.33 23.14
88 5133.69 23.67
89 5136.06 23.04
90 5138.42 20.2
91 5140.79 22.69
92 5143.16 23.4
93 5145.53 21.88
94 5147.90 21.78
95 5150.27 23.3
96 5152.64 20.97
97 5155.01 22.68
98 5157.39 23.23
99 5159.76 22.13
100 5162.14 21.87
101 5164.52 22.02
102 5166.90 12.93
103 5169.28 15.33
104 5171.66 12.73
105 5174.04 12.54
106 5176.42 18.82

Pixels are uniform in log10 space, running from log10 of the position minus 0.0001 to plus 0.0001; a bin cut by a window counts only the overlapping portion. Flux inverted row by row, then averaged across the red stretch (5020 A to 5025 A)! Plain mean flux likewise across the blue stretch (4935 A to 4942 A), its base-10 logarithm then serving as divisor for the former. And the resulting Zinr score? 0.030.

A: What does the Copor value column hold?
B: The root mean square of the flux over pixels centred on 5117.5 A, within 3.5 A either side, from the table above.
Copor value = 24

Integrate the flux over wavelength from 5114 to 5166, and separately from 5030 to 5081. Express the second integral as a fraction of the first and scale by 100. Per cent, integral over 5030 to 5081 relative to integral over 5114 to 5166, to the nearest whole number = 105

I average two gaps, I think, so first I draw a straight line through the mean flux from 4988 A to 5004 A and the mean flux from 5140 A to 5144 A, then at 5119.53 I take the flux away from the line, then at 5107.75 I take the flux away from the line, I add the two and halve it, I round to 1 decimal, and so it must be 0.3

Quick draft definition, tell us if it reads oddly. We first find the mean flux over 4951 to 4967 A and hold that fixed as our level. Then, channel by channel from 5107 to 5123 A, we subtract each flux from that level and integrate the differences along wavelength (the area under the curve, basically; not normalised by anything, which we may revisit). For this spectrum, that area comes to 26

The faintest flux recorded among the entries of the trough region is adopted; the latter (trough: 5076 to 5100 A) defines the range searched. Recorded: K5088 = 20.37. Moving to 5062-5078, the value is 23.18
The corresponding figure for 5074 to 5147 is 20.2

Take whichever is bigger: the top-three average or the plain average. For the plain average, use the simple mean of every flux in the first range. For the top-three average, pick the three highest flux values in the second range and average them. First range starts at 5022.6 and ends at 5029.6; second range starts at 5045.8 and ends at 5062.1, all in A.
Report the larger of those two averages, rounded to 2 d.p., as 25.08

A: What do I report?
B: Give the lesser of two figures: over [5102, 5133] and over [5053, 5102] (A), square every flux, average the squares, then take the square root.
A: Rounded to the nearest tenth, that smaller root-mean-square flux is 22.8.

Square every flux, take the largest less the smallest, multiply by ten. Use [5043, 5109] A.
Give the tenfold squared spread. 2348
